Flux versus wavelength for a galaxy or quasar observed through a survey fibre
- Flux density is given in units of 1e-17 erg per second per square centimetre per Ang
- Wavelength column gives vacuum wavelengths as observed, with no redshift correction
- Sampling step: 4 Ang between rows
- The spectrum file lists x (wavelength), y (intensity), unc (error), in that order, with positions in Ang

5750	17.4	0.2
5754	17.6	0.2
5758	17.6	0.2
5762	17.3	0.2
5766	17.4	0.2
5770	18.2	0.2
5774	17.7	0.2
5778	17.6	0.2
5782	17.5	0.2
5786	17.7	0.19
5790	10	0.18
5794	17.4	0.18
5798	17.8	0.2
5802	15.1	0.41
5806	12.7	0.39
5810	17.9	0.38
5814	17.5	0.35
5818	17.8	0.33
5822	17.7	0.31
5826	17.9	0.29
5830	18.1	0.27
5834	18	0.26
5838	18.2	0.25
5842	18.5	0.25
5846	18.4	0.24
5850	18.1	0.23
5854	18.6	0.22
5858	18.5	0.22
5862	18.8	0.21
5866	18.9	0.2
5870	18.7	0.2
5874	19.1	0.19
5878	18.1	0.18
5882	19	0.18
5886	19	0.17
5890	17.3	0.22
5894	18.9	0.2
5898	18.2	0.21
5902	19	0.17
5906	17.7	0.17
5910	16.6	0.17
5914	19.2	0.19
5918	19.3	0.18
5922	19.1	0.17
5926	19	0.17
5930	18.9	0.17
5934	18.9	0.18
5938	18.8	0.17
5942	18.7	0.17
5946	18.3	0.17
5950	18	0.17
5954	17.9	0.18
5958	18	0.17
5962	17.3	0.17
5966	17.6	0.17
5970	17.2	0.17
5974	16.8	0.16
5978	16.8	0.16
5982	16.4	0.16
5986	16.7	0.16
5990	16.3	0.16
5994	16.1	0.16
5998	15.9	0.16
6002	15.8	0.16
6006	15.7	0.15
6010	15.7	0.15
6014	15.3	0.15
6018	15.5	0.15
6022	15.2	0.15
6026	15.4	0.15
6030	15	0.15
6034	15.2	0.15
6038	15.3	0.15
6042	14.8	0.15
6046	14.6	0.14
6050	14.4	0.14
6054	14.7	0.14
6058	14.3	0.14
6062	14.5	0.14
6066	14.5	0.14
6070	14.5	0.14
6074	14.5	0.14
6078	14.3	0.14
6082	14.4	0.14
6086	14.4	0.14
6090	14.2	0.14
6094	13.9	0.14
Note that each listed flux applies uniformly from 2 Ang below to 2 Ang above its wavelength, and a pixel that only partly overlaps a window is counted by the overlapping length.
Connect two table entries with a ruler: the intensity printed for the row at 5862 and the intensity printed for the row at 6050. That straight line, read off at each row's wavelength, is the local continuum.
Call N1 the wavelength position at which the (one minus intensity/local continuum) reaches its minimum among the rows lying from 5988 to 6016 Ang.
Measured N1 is 5990 Ang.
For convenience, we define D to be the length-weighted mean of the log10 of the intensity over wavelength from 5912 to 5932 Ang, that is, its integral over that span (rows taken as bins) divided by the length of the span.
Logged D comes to 1.28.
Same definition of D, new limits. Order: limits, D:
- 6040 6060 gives 1.16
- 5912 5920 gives 1.28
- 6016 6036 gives 1.18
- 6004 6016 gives 1.19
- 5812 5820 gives 1.25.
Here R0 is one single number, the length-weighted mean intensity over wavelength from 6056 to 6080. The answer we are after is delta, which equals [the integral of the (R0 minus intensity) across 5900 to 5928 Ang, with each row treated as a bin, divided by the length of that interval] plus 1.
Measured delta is -3.1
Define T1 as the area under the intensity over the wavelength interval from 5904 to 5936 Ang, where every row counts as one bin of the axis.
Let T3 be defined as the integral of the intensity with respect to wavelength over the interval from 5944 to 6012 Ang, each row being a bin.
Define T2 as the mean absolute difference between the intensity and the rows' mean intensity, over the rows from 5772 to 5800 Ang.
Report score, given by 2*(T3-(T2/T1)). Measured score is 2292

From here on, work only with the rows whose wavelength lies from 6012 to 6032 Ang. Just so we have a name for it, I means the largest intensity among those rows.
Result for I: 15.5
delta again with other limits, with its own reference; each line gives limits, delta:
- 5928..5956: -3.1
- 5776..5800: -0.9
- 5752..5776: -2.2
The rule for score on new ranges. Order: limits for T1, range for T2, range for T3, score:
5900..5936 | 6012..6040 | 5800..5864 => 2254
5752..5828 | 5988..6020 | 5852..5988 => 4954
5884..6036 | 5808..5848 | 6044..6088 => 1273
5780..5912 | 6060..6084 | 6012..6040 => 855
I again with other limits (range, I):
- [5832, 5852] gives 18.5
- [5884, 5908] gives 19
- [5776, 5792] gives 17.7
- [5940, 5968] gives 18.7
